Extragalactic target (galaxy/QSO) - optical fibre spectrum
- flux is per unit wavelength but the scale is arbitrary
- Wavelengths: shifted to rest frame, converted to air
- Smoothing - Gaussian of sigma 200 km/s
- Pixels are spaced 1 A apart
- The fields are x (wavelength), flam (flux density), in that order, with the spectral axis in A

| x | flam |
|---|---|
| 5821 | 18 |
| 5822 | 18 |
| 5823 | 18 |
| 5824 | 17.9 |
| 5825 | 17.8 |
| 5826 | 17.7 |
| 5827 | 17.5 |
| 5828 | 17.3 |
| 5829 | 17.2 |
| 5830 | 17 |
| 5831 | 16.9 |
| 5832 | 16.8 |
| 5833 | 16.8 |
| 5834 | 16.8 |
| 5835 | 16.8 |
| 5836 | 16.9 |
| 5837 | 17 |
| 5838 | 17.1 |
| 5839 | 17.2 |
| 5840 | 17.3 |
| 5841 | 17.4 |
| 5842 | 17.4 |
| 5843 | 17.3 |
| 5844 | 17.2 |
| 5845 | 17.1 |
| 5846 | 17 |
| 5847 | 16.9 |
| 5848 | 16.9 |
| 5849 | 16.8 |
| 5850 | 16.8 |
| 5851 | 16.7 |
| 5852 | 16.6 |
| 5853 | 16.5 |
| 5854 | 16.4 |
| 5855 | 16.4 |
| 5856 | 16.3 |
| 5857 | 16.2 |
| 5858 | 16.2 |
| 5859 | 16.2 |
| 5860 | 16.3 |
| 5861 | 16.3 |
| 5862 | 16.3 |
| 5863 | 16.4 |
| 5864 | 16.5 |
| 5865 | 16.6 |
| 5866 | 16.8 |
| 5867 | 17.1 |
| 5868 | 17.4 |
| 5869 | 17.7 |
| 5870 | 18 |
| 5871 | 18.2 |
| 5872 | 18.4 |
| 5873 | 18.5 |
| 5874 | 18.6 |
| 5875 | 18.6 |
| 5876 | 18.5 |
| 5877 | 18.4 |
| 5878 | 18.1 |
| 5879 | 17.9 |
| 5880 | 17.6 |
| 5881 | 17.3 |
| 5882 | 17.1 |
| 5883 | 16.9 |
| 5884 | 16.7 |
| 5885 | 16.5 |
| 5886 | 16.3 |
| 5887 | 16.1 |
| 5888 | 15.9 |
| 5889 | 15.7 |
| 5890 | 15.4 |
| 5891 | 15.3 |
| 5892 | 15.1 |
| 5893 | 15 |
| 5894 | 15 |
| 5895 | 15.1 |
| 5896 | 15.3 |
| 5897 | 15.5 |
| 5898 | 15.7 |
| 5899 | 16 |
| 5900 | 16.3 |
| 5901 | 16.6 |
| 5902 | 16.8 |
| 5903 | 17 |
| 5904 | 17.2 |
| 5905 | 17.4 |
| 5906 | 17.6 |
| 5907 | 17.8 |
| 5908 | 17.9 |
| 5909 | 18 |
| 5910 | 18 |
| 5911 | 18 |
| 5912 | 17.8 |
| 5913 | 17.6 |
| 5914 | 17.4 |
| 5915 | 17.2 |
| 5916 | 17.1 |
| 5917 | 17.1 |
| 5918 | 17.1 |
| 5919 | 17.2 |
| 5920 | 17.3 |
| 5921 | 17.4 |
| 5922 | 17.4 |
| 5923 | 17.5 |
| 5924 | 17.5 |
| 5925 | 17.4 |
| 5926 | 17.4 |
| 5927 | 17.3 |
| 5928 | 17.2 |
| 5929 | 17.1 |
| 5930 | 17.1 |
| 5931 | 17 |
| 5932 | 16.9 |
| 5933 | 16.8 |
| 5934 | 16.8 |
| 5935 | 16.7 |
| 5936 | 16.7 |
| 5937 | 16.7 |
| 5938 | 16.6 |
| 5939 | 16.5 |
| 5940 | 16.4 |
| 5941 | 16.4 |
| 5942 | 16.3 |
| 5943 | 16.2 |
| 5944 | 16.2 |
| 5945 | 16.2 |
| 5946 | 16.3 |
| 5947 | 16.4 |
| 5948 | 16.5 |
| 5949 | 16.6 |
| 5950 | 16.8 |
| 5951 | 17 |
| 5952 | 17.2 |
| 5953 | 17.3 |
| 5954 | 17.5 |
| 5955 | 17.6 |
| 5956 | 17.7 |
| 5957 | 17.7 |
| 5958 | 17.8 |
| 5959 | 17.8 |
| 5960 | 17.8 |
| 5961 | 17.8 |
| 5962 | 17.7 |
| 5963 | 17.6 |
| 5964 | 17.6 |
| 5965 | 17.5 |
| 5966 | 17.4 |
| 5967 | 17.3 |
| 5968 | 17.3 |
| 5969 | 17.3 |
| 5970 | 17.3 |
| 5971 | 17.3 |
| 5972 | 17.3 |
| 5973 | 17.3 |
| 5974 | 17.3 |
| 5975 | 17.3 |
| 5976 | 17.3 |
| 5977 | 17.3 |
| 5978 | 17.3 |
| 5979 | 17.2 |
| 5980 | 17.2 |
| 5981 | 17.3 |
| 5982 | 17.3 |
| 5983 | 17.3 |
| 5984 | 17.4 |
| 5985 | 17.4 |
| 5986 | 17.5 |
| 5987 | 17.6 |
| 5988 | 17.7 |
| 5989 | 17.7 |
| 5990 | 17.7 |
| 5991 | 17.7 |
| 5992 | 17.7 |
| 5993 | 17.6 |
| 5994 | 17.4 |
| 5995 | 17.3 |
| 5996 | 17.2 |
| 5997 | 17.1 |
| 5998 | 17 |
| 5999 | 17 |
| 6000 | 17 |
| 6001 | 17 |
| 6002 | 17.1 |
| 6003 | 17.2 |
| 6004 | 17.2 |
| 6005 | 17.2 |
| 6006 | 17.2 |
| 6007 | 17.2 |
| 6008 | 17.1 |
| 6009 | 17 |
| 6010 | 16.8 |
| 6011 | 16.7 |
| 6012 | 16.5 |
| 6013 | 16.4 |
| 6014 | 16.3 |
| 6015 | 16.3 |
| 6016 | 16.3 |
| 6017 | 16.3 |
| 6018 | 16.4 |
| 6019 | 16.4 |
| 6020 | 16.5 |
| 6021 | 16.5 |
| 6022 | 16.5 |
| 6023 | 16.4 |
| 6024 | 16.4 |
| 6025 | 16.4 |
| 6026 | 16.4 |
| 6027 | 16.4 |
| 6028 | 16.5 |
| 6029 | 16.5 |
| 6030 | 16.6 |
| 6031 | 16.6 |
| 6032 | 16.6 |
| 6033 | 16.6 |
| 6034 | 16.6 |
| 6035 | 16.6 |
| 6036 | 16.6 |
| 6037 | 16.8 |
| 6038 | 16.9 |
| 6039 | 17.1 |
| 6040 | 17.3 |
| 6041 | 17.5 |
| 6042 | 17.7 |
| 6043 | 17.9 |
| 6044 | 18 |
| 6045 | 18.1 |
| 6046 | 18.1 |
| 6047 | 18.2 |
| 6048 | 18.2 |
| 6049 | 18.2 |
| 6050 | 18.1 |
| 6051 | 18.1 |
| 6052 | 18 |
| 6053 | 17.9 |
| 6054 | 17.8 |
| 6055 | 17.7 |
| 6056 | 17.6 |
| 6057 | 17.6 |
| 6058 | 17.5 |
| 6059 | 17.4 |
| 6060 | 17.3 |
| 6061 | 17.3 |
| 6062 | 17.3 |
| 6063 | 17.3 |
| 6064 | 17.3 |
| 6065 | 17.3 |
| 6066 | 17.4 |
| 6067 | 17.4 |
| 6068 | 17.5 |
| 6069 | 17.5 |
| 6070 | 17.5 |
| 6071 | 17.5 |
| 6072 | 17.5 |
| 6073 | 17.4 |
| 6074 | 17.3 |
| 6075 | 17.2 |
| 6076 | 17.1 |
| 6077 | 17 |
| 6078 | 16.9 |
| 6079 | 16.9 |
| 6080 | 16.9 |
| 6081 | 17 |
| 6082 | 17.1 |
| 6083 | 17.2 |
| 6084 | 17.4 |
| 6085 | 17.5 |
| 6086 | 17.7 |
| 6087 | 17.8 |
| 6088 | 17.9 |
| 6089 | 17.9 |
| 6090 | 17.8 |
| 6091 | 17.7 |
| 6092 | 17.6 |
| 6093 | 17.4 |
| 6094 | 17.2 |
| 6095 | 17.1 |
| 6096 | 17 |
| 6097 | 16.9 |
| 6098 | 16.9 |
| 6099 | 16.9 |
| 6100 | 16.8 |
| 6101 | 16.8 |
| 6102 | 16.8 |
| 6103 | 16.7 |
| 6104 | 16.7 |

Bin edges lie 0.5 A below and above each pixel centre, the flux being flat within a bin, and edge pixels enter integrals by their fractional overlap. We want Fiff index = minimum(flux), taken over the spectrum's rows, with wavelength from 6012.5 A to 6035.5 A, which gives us 16.3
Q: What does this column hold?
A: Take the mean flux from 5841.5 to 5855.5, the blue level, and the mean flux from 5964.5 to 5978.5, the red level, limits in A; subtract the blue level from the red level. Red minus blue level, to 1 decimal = 0.5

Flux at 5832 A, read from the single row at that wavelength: 16.8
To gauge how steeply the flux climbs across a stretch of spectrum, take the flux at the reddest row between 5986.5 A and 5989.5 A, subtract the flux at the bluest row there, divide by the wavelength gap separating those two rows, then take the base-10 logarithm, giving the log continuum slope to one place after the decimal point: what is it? -1.3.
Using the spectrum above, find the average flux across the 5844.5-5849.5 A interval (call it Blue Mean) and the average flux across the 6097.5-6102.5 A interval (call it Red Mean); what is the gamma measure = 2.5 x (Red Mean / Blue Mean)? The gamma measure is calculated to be 2.49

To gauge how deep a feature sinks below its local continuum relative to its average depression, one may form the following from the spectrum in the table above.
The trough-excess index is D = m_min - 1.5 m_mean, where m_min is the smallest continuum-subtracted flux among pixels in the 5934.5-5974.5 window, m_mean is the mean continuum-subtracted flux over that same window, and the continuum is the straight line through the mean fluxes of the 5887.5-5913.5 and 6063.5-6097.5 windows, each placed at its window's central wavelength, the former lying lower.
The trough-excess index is -1.0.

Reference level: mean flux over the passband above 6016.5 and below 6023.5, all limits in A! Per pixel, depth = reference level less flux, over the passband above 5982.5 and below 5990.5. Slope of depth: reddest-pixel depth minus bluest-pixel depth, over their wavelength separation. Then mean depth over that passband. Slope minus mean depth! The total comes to 1.1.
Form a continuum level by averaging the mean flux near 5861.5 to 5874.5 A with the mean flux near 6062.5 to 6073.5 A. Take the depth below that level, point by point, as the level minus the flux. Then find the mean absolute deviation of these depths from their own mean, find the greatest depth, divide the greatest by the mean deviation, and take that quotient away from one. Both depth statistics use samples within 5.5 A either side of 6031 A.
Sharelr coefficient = -14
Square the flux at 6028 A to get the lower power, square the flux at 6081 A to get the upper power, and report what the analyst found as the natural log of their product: 11.27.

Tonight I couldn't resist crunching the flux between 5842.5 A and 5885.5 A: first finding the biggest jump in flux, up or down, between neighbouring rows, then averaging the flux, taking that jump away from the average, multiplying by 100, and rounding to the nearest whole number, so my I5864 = 1682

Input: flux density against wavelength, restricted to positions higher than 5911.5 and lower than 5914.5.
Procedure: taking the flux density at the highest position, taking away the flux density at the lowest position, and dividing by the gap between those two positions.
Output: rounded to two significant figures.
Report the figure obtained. -0.20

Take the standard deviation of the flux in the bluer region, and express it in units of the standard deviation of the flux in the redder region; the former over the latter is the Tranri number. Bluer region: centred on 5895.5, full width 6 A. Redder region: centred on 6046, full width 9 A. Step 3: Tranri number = 1.7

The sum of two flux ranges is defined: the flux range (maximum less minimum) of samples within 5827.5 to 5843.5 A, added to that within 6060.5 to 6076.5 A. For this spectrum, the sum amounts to 1.0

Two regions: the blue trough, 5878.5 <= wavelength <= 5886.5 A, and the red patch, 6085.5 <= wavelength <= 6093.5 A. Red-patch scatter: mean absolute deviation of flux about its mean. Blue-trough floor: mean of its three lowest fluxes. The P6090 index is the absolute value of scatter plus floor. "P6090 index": 16.6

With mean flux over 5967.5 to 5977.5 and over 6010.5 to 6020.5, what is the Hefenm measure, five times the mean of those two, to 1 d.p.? 84.3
